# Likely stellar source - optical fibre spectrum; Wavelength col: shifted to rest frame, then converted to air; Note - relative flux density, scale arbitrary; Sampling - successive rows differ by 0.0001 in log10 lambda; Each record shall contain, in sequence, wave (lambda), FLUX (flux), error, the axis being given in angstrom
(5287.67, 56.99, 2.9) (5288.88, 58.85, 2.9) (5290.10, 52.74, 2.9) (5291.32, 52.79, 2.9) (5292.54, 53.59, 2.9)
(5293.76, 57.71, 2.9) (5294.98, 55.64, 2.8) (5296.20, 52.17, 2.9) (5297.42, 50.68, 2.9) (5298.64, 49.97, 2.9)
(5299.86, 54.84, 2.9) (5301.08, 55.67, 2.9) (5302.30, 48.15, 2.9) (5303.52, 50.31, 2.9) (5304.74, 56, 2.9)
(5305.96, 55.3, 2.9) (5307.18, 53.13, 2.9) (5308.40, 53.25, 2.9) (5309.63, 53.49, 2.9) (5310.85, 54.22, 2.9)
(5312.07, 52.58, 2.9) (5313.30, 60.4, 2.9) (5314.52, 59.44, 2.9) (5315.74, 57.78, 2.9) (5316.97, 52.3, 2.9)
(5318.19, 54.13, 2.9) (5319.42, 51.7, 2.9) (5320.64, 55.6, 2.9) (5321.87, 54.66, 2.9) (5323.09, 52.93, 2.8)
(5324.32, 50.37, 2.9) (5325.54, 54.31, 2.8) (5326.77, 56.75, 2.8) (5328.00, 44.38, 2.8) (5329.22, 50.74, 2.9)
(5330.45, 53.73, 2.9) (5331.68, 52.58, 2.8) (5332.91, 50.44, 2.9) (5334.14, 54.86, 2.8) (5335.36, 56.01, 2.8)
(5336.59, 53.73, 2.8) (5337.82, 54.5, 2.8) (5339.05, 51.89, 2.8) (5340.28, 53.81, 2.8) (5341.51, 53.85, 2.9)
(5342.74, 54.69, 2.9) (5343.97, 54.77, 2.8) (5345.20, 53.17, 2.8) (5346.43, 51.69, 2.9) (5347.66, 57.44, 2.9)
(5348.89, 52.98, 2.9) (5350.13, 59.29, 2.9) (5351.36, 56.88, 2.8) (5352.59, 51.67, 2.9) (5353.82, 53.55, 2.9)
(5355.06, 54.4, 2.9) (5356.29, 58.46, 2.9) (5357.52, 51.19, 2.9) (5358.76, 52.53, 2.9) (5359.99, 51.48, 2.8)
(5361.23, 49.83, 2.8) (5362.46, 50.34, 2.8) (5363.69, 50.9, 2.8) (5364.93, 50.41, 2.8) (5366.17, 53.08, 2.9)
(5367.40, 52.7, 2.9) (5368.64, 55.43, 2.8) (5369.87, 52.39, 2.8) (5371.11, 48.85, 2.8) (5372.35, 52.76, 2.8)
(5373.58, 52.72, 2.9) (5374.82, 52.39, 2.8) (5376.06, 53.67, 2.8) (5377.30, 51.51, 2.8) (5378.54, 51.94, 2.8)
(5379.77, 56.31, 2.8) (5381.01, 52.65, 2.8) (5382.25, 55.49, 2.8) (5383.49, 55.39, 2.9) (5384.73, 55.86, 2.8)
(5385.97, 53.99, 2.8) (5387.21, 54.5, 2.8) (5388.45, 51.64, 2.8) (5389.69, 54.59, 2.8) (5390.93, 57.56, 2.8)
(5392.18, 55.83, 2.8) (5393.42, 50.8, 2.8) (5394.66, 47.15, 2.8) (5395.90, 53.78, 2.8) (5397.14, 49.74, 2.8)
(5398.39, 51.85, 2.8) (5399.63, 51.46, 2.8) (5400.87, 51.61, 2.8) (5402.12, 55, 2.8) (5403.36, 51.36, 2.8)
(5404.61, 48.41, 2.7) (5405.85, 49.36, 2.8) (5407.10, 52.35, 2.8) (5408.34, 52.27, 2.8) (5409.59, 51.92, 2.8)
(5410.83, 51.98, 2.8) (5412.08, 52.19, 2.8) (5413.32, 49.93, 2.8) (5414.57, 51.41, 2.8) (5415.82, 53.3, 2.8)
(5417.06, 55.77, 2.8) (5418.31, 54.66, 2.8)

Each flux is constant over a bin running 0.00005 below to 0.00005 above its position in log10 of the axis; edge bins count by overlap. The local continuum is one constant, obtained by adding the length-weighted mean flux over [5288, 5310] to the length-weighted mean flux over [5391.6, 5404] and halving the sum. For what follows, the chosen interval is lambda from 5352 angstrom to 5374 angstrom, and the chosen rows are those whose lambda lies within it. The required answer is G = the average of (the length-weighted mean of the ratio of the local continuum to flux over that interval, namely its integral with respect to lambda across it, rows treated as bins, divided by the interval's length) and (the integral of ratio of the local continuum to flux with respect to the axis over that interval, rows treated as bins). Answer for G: 12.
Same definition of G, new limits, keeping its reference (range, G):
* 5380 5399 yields 10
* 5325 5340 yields 8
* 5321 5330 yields 5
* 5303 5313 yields 5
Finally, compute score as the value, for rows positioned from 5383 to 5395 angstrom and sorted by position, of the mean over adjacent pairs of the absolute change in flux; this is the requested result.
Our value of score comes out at 2.4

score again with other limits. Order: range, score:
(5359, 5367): 1.2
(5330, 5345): 1.6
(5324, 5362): 3.0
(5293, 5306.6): 3.0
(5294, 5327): 2.6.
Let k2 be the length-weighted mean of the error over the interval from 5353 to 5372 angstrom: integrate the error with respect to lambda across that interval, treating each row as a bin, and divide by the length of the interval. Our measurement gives 2.85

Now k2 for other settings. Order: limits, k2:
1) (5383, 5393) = 2.81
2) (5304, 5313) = 2.90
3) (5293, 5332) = 2.88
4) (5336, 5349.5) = 2.85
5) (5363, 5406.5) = 2.81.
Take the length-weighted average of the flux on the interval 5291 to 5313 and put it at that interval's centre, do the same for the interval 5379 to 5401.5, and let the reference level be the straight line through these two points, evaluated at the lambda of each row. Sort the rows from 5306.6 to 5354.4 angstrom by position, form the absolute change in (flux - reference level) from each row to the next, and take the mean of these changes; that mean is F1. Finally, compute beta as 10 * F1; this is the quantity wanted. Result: 28.1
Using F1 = 2.81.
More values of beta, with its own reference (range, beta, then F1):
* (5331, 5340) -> 22.3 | 2.23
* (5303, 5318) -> 24.7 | 2.47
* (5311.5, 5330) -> 38.9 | 3.89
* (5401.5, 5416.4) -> 15.3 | 1.53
